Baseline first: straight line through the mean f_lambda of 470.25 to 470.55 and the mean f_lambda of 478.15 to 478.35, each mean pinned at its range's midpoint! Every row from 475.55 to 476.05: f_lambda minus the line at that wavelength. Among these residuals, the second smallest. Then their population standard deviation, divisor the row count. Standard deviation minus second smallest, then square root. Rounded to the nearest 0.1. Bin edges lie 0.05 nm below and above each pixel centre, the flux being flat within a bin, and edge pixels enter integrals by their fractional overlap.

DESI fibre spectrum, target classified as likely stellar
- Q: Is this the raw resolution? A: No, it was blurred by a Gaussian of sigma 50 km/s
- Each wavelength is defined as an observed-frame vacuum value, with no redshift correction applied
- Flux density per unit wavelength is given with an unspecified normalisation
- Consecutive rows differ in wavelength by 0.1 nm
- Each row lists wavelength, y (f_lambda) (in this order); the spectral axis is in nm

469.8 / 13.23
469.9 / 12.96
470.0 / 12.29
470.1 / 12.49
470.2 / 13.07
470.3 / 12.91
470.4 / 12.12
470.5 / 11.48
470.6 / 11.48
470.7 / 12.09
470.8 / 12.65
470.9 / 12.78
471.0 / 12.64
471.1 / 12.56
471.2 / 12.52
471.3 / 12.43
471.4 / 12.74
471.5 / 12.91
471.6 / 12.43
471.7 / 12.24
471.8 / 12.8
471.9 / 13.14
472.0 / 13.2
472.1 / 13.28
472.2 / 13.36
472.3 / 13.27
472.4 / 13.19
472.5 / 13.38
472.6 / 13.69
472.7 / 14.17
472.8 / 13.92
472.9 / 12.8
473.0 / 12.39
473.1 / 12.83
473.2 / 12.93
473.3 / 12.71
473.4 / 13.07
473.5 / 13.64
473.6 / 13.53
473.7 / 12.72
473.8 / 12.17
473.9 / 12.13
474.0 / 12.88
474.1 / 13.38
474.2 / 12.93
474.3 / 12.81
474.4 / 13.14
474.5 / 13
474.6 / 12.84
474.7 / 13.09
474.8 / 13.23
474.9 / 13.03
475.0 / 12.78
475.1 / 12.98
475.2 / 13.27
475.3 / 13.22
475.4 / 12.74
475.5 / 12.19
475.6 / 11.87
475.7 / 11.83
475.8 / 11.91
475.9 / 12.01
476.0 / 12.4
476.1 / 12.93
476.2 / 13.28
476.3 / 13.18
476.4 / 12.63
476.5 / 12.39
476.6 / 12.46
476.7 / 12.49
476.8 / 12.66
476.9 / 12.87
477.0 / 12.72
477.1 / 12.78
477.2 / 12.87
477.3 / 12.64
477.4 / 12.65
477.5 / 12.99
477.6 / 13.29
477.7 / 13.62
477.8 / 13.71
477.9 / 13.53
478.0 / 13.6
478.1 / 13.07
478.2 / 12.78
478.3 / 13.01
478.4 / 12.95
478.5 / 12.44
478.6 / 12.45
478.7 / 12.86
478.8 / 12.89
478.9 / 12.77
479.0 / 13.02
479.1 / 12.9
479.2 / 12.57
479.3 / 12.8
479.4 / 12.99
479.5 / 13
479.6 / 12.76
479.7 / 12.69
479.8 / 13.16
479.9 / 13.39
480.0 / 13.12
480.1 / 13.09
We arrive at 1.0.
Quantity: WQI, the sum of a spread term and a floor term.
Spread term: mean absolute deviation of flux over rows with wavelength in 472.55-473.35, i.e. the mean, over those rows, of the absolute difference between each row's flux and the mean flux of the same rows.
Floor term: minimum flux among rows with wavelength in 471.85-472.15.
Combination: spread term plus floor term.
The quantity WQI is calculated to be 13.7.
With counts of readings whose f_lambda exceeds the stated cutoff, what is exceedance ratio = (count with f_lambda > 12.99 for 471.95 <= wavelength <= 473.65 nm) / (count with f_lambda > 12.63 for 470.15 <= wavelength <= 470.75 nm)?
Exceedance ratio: 6.0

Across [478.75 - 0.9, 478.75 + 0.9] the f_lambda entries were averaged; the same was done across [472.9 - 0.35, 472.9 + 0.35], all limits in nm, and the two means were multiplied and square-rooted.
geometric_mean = 13.1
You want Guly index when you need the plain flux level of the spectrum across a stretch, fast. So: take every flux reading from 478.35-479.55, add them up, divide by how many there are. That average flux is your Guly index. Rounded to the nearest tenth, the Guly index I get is 12.8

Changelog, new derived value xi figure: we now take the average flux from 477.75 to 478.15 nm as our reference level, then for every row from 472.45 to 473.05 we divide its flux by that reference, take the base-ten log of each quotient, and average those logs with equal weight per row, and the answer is -0.003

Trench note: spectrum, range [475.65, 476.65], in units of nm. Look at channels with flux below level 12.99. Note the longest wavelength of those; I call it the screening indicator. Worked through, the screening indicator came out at 476.6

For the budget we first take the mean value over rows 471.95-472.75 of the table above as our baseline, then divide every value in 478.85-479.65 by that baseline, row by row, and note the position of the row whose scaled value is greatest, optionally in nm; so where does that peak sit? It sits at 479.0 nm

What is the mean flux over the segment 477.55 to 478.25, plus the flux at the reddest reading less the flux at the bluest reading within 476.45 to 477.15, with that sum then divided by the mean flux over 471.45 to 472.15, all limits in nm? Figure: 1.07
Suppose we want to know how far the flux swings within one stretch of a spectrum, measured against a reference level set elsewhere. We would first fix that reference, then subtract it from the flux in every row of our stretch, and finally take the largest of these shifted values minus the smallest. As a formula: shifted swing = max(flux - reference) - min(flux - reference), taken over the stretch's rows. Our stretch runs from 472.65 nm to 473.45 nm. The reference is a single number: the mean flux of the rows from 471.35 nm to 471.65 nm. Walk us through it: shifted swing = 1.8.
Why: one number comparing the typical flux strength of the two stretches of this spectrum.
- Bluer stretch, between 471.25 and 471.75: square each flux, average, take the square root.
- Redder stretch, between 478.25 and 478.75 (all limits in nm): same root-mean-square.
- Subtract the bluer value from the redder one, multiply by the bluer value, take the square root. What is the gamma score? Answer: 1.6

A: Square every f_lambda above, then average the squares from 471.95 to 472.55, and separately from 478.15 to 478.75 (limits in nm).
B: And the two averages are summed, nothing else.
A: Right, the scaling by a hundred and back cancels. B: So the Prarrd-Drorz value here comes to 339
